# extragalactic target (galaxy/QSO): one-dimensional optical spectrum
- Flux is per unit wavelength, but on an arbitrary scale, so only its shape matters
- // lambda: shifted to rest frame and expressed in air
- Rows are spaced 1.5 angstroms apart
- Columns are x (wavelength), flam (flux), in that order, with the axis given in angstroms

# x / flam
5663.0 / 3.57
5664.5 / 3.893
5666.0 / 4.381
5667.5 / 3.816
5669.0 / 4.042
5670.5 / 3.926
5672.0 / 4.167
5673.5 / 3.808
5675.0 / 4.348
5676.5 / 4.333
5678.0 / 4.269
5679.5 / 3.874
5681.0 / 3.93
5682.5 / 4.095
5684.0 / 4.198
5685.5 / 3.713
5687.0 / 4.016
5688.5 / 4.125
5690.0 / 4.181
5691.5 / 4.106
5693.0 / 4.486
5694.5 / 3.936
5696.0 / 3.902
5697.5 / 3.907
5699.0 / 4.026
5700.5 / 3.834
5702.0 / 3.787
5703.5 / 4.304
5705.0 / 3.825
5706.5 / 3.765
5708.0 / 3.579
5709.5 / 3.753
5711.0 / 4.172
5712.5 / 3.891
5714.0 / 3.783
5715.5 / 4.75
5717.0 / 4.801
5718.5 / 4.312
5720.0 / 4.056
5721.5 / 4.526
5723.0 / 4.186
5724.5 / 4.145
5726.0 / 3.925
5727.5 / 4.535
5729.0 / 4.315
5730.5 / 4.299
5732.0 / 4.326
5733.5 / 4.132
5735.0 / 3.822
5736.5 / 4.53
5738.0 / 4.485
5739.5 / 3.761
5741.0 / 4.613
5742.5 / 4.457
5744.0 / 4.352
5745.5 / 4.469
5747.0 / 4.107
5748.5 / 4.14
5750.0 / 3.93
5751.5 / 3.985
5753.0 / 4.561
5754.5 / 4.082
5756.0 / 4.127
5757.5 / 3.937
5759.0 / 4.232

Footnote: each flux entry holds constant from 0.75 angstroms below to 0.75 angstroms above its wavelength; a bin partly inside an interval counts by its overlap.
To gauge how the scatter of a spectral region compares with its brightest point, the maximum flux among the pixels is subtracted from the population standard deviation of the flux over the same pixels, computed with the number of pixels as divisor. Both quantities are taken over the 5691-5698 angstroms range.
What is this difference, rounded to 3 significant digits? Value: -4.26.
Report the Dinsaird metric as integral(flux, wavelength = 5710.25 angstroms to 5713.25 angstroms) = 12.1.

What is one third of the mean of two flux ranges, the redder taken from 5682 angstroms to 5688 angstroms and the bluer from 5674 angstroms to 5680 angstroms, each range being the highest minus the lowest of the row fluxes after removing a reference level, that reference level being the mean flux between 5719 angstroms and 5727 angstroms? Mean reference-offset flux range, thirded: 0.16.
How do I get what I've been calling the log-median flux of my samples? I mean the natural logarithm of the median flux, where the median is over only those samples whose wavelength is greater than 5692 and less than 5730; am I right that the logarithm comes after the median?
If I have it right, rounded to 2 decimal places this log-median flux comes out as 1.39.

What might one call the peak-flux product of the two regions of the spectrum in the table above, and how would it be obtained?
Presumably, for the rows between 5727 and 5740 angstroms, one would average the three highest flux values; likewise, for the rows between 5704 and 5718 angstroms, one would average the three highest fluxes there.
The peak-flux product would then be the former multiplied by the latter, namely 20.7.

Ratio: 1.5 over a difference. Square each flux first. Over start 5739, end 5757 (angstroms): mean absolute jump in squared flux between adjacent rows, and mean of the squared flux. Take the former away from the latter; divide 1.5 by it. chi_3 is 0.097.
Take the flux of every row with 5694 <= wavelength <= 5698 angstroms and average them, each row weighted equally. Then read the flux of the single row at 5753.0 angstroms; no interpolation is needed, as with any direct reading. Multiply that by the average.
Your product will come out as 17.9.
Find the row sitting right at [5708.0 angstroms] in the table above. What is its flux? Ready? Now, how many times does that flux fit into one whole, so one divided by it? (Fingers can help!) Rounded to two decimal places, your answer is 0.28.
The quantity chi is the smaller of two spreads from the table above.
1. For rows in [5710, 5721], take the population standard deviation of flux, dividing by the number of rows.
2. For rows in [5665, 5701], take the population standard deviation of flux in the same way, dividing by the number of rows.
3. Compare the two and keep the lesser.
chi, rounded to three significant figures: 0.201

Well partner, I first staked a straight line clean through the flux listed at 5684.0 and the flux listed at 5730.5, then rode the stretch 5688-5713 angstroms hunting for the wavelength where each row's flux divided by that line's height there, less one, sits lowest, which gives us 5708.0 angstroms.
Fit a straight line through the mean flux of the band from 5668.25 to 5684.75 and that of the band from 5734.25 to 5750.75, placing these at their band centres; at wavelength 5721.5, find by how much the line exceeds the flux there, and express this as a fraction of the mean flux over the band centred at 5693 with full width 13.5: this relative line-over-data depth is -0.08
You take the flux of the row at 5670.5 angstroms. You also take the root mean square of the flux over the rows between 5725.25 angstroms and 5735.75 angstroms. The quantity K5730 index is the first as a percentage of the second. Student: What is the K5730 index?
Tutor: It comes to 93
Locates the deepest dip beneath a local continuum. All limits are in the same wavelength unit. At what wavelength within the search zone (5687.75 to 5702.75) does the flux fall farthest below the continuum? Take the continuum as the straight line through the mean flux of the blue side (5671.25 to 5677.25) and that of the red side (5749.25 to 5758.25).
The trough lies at 5702.0 angstroms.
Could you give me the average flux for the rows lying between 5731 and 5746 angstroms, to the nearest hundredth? 4.29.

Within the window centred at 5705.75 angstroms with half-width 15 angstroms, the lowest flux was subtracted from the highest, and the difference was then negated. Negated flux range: -1.22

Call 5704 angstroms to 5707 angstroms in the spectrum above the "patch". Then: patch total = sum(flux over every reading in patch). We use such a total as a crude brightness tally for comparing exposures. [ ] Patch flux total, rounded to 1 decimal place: 7.6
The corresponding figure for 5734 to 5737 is 8.4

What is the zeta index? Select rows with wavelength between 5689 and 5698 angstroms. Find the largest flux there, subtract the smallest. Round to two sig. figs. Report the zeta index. 0.58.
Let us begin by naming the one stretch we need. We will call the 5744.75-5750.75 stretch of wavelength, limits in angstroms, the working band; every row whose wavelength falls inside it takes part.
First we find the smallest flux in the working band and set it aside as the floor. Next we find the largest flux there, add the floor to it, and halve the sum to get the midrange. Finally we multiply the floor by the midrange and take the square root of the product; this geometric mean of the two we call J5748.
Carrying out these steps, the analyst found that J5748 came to 4.06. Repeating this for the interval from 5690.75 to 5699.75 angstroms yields 4.05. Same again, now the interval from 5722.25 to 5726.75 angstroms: 3.99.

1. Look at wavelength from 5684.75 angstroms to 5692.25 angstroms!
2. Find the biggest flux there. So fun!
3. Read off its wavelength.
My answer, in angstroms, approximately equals 5690.0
